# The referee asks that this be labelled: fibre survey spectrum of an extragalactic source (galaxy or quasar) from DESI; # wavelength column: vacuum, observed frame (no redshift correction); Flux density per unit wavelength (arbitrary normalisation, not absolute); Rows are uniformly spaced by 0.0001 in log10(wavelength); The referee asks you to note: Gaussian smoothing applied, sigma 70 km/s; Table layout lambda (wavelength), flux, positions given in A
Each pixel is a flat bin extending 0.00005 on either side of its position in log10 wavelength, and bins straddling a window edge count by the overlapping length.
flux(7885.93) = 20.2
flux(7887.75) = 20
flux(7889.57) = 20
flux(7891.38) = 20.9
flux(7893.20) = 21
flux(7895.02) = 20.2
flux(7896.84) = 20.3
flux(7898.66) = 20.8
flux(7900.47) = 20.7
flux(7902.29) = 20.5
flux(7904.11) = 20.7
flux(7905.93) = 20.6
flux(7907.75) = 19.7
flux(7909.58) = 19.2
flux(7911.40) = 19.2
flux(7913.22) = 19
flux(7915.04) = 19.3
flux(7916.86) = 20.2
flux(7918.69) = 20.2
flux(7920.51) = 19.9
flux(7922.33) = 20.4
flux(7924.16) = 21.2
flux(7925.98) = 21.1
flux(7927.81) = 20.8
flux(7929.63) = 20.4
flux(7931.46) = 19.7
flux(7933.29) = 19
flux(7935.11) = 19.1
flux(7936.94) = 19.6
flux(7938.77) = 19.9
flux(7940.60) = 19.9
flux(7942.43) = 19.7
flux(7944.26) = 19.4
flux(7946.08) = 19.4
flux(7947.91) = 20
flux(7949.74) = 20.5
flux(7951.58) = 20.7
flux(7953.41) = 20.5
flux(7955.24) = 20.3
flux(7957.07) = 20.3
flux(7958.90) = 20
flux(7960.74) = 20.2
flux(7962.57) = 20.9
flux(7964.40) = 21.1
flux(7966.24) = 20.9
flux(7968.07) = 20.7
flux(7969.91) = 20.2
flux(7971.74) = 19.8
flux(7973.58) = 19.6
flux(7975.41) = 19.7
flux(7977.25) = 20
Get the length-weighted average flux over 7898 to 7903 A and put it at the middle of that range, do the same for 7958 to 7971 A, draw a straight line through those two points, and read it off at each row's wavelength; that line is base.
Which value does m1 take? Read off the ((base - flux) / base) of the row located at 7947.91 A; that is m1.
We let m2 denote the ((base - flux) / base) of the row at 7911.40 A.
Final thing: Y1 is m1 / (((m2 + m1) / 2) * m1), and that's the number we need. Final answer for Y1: 20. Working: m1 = 0.029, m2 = 0.07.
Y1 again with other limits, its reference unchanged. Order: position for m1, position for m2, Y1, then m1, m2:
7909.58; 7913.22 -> 13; 0.072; 0.08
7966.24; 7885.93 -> 223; -0.017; 0.03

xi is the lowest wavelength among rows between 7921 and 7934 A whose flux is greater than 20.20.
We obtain 7922.33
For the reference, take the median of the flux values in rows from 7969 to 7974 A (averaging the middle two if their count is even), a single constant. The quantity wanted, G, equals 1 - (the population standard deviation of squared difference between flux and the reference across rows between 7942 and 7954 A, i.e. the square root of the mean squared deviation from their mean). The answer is 0.73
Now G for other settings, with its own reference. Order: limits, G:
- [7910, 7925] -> 0.42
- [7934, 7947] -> 0.84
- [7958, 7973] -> 0.39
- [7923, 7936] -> 0.34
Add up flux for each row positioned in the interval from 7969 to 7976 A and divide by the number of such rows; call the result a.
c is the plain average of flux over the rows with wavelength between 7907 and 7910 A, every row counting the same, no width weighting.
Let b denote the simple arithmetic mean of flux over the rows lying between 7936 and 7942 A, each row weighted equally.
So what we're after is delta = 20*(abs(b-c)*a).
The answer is 139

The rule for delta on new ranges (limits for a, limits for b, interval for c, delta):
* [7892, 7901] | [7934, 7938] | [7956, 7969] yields 509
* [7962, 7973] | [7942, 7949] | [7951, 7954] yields 402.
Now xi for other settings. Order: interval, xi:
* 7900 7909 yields 7900.47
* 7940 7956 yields 7949.74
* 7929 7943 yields 7929.63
